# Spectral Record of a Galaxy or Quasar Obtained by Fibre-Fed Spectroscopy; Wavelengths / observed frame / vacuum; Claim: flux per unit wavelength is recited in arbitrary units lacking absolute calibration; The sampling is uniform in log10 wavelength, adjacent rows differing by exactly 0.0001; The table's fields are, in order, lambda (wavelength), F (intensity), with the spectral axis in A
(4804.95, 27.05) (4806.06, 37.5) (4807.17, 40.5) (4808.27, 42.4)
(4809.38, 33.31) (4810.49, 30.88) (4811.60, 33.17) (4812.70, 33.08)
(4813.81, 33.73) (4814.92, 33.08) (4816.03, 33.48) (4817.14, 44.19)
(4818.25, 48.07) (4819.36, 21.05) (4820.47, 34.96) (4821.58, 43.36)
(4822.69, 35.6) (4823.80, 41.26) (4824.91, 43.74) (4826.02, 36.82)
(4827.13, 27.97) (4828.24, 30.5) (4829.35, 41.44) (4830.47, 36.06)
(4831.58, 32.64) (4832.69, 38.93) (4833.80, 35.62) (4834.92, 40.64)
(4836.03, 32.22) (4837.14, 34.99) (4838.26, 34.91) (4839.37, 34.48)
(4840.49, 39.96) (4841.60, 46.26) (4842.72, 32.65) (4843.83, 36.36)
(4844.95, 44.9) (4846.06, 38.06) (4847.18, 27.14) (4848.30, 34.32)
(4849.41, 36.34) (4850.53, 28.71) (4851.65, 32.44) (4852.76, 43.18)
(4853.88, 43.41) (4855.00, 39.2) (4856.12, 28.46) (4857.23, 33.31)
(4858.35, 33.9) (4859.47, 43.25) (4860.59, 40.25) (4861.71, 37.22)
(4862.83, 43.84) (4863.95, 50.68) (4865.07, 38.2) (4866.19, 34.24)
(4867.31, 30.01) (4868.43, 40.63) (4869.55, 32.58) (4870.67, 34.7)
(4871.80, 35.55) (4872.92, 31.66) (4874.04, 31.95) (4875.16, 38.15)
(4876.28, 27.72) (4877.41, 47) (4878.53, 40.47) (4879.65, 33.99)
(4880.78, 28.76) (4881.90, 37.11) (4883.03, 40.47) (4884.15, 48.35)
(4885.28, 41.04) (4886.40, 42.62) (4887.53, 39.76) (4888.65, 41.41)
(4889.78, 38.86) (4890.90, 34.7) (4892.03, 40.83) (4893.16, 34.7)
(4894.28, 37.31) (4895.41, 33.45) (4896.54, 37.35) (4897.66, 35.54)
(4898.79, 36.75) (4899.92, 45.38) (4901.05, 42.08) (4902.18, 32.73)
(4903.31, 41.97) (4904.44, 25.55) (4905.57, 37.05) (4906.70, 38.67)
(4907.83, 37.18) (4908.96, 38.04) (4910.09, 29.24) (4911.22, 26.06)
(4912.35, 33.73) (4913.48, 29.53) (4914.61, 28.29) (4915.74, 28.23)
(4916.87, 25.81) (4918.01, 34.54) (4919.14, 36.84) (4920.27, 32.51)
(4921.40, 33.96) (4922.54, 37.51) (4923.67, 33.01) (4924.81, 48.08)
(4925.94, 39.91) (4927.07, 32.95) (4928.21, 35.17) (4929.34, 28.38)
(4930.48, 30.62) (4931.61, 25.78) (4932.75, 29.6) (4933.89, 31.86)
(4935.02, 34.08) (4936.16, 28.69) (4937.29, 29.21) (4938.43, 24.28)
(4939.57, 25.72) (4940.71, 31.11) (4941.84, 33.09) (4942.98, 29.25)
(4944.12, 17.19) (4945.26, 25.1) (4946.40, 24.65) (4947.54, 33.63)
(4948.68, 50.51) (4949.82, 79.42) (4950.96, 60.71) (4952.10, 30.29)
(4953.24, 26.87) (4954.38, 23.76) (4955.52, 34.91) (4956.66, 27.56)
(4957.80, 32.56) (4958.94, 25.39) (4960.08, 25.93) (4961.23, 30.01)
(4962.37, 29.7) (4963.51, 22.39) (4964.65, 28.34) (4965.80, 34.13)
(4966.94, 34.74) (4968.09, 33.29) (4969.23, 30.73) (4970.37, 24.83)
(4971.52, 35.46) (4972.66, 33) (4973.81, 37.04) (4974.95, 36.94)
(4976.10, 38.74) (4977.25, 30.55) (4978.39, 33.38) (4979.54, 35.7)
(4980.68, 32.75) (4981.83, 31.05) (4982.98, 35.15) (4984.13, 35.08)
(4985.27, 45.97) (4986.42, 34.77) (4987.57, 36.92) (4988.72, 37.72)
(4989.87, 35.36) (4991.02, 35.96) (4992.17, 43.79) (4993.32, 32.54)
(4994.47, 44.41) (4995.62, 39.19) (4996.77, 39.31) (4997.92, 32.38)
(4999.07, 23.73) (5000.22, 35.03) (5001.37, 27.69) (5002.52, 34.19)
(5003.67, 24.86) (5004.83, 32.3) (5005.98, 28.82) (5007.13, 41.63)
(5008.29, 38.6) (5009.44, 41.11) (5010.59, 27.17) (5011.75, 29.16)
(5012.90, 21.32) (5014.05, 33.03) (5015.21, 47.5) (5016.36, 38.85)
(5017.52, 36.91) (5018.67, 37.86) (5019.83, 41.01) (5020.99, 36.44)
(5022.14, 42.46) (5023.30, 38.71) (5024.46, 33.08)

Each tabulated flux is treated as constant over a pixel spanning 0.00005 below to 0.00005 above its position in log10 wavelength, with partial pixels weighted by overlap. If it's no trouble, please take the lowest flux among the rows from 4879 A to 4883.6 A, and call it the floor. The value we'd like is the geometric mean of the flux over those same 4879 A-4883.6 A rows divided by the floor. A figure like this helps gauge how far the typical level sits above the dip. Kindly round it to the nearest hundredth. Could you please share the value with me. 1.21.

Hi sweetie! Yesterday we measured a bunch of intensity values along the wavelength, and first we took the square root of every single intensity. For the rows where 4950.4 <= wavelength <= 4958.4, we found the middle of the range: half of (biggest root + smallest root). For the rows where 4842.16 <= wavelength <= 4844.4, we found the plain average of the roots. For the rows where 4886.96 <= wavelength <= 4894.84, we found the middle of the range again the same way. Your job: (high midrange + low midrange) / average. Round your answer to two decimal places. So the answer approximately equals 2.13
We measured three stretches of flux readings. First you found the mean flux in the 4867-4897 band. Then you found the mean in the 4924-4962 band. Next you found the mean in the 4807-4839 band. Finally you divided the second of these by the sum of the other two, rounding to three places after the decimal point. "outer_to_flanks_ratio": 0.449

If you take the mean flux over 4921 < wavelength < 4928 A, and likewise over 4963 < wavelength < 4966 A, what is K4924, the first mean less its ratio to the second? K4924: 36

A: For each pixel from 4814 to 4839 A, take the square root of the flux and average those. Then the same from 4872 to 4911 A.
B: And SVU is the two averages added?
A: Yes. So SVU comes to 12.1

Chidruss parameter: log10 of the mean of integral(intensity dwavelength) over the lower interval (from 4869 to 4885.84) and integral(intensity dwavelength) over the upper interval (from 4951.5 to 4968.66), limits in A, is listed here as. 2.75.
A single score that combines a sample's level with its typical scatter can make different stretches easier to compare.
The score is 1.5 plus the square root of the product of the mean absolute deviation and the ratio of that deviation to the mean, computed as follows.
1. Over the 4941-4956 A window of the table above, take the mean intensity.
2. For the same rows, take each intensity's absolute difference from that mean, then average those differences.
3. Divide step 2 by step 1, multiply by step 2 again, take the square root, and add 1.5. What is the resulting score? 3.61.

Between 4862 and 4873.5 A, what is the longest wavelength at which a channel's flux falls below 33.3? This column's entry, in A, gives 4872.92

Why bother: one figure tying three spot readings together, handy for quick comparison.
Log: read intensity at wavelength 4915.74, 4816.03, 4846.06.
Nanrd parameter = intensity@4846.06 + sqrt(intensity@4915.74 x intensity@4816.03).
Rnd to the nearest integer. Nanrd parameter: 69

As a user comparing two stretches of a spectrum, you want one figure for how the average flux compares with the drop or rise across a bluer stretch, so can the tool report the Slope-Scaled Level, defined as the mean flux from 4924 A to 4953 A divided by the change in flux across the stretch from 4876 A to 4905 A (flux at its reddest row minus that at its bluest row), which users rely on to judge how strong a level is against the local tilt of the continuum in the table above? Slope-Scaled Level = -16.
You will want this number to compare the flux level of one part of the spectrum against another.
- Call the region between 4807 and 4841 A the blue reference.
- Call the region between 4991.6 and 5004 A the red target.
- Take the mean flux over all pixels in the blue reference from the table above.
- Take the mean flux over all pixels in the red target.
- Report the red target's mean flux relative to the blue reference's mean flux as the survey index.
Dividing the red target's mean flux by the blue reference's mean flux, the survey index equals 0.95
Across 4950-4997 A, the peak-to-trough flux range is 38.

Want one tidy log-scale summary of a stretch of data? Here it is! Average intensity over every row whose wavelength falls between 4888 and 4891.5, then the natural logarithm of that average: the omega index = 3.65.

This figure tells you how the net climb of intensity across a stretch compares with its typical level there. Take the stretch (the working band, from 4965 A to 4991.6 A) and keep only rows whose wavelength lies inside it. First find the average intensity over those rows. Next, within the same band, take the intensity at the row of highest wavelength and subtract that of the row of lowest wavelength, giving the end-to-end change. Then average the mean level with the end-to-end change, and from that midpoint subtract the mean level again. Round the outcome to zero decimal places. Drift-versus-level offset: -16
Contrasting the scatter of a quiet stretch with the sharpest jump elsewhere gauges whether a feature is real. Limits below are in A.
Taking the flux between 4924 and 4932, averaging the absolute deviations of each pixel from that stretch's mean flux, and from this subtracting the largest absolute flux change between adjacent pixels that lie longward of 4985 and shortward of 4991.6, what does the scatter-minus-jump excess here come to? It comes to -6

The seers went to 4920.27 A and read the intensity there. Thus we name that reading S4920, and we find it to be 32.51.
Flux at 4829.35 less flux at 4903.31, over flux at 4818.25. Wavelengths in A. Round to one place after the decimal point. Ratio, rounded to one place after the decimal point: 0.0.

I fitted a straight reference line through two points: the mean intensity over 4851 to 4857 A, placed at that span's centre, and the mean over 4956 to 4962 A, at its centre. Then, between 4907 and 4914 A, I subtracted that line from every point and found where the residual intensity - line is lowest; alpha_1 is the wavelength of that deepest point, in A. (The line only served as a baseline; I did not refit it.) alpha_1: 4911.22 A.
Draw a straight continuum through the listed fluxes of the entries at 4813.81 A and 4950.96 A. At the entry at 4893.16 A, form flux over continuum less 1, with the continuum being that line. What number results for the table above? -0.3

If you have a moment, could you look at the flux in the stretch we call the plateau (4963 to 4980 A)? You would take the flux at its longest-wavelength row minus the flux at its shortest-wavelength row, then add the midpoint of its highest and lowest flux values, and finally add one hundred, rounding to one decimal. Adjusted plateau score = 143.9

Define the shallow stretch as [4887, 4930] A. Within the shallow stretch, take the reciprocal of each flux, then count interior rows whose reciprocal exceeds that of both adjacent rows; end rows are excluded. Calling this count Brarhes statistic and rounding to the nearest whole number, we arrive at 12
